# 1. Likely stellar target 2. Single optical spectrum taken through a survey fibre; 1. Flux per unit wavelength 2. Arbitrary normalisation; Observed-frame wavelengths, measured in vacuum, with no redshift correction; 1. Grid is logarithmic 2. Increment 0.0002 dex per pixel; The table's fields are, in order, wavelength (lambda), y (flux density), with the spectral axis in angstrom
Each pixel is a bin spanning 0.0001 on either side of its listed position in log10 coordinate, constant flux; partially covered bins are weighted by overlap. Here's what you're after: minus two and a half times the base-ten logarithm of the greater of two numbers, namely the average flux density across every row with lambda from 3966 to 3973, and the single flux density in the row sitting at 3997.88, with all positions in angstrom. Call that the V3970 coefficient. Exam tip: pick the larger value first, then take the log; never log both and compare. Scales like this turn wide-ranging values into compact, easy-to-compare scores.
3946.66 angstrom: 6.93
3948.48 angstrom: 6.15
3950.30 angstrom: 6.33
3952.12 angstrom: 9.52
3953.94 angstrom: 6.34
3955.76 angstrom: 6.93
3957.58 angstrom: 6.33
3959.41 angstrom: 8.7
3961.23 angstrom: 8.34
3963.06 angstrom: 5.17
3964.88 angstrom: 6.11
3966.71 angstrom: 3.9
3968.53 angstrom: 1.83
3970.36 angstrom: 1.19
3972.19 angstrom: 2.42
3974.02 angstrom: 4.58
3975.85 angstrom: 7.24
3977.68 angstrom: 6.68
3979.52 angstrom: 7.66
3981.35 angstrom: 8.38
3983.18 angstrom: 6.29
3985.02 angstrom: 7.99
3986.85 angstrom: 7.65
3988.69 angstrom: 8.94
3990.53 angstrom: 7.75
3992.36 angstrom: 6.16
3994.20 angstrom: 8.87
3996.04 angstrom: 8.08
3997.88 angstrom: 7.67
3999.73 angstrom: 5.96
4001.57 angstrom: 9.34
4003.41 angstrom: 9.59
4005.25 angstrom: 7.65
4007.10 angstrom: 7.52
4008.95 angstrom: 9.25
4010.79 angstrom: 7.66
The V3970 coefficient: -2.21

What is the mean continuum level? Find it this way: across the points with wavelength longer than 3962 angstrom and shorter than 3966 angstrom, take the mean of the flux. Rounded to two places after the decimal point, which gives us 5.64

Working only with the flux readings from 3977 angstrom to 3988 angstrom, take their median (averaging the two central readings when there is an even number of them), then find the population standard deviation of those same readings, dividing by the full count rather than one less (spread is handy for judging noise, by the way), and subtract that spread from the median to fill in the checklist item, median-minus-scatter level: 6.9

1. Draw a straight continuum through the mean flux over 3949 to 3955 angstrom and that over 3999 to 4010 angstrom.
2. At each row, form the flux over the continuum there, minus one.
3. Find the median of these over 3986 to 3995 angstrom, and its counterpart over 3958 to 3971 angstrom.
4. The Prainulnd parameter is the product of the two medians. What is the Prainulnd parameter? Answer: 0.010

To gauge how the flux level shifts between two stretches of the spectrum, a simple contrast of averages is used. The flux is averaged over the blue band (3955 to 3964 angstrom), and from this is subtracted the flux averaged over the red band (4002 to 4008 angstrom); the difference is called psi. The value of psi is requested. -1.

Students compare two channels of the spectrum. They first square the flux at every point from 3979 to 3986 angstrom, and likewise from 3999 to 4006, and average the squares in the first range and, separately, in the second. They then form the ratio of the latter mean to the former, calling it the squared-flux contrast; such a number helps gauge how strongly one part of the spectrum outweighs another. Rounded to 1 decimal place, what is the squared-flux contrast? 1.2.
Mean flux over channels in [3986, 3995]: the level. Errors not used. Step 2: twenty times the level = 157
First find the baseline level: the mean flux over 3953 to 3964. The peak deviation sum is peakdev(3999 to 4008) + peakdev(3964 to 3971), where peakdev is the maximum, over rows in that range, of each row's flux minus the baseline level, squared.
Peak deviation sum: 40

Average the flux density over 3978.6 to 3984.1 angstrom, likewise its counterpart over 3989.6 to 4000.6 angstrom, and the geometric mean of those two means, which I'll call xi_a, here 7.4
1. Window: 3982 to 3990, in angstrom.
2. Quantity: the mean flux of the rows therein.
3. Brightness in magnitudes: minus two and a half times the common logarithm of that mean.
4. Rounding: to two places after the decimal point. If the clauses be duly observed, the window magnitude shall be -2.22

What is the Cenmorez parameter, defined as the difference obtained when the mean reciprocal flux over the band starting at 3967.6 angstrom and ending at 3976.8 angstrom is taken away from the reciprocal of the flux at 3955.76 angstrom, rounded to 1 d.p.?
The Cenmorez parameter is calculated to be -0.3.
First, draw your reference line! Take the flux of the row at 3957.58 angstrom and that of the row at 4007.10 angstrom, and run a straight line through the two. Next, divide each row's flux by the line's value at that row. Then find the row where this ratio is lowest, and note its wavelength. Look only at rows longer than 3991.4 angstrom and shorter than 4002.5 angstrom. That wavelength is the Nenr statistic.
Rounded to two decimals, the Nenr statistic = 3999.73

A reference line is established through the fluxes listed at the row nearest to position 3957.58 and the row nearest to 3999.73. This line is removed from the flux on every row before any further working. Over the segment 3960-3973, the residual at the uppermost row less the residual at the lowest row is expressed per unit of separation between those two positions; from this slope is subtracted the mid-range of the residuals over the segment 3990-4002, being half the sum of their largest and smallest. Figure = -2.2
